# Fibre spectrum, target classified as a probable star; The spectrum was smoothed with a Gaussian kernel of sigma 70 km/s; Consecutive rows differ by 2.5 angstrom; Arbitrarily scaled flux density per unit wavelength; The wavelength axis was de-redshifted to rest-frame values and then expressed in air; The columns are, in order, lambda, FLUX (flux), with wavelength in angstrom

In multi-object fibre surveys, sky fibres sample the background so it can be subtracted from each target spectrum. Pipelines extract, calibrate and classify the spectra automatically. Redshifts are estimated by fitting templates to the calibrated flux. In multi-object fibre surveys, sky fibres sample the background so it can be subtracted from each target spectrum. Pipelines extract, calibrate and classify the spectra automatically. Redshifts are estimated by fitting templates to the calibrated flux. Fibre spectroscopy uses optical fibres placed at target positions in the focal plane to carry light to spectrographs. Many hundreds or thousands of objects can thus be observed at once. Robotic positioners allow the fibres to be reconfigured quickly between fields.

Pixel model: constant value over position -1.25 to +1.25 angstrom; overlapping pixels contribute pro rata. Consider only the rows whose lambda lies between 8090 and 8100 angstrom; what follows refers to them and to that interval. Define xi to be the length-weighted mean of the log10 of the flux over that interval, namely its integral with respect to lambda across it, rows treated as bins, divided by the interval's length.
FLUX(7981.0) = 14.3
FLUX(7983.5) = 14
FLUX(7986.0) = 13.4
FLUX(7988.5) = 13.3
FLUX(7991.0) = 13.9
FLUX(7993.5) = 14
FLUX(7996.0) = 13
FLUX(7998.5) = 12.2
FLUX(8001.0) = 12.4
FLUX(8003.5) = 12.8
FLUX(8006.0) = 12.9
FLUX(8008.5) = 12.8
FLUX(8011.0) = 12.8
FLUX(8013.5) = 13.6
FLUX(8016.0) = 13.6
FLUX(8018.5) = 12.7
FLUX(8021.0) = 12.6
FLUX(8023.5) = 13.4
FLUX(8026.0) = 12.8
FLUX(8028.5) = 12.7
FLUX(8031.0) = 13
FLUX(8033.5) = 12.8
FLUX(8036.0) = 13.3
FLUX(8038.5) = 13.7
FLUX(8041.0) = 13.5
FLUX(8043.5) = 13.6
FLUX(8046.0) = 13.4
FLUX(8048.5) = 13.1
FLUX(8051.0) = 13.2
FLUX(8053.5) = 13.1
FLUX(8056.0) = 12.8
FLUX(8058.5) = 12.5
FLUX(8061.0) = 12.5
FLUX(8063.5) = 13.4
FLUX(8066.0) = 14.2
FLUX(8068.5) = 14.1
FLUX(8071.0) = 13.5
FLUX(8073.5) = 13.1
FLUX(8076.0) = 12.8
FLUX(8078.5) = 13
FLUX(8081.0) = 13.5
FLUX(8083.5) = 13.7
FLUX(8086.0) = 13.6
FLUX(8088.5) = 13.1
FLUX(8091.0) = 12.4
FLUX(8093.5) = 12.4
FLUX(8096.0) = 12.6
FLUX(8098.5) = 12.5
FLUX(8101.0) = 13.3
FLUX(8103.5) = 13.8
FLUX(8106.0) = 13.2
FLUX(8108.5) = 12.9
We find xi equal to 1.10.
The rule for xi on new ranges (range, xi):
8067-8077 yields 1.13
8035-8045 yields 1.13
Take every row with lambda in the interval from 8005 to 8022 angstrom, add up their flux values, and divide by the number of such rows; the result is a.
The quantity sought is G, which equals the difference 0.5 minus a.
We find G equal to -12.5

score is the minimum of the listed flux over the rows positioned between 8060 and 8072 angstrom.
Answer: 12.5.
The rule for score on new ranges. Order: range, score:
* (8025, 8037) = 12.7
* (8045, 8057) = 12.8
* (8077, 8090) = 13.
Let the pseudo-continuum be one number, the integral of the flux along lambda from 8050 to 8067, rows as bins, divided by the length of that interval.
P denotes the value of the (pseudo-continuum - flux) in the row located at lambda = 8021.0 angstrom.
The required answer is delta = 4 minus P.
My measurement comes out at 3.5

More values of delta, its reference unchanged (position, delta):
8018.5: 3.6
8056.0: 3.7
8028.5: 3.6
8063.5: 4.3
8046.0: 4.3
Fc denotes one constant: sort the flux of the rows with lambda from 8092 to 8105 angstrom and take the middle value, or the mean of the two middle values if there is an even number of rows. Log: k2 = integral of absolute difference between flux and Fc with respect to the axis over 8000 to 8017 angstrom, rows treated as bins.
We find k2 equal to 7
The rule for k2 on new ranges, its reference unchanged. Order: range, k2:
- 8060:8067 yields 6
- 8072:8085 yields 8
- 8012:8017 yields 5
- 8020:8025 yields 2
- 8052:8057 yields 2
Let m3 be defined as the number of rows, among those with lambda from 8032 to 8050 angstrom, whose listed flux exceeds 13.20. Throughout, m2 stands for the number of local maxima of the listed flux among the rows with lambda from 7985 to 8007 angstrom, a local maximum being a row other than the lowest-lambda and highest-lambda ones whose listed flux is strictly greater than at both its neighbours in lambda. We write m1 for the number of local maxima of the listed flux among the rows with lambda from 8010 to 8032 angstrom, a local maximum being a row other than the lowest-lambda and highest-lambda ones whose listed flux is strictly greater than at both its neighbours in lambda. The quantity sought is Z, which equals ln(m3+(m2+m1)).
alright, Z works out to 1.95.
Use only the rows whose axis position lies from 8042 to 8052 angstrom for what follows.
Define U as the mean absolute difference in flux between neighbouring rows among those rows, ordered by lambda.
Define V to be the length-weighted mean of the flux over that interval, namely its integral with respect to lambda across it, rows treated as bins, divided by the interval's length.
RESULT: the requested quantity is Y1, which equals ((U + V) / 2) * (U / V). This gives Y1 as 0.10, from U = 0.200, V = 13.3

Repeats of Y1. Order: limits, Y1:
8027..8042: 0.16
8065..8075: 0.19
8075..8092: 0.19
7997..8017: 0.12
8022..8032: 0.17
